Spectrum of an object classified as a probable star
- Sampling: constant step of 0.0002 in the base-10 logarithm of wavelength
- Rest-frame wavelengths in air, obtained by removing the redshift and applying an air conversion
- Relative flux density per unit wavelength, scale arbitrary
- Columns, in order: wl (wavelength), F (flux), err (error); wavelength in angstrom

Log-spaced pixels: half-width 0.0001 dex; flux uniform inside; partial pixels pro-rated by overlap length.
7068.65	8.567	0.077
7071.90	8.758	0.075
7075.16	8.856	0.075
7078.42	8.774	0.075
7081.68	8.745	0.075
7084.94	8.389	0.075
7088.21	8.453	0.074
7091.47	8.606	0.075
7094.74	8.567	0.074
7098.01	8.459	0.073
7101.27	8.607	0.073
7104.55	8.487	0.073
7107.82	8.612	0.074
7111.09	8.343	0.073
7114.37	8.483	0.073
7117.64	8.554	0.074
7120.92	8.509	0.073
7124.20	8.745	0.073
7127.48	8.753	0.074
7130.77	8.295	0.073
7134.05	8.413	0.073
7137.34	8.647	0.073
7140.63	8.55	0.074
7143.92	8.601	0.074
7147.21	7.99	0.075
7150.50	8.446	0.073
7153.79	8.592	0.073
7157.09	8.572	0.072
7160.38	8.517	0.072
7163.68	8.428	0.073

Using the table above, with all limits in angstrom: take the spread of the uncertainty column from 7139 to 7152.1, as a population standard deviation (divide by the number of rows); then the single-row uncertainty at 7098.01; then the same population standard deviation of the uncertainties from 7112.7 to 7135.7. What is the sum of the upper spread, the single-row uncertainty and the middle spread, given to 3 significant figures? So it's 0.0742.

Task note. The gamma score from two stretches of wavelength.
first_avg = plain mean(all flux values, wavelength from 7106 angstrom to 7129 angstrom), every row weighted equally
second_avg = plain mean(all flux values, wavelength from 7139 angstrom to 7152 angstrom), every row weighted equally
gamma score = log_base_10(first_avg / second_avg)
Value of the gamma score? 0.009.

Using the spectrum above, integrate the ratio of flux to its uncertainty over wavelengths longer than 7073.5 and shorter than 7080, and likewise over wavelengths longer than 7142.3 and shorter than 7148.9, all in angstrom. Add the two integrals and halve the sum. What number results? 750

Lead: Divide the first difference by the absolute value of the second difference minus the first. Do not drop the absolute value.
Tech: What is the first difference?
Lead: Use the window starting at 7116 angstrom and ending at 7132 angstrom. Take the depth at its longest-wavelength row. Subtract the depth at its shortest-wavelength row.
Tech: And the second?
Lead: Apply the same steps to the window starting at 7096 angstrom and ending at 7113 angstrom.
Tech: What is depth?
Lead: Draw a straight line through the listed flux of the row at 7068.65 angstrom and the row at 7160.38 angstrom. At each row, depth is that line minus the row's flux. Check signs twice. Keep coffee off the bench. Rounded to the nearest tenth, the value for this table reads 1.8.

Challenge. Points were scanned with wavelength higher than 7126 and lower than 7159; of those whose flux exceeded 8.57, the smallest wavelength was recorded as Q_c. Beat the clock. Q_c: 7127.48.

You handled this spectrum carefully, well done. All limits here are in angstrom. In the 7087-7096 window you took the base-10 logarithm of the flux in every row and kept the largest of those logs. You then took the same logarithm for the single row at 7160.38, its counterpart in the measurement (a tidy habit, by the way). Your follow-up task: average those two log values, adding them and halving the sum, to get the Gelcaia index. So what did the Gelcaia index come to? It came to 0.933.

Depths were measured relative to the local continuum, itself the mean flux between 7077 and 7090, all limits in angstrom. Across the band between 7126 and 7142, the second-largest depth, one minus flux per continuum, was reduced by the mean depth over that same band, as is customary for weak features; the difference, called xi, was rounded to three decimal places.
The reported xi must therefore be 0.014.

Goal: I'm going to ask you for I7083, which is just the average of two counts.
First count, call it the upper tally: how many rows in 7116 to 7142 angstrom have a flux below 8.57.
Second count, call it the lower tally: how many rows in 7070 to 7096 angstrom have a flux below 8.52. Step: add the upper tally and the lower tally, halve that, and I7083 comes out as 3.50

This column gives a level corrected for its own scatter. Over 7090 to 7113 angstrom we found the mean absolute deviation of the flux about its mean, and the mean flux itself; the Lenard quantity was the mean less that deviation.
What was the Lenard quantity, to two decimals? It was 8.44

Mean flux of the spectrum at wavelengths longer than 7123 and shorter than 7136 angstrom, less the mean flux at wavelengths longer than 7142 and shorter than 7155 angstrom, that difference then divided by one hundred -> 0.0014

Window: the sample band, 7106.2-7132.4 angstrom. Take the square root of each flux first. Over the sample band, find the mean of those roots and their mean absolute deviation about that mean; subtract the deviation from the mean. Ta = 2.900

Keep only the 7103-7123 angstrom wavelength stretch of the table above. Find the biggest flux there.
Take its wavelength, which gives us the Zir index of 7107.82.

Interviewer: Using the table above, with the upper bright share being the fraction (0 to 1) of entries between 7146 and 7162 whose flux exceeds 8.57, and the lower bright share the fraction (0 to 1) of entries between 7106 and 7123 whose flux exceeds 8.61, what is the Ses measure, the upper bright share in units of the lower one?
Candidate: 2.0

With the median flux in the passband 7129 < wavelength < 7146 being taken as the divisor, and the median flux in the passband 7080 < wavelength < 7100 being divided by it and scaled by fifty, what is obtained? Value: 49.8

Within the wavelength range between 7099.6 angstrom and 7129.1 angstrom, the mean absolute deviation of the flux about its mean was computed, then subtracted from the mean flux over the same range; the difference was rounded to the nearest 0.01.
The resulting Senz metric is 8.47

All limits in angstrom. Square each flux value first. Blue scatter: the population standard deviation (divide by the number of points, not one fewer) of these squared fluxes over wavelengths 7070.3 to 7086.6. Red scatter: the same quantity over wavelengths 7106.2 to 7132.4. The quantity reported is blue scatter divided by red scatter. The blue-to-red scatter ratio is 1.0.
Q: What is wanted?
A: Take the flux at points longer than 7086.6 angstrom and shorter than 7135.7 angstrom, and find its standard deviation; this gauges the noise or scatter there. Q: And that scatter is 0.13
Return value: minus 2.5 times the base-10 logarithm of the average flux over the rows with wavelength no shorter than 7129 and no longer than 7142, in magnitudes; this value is -2.32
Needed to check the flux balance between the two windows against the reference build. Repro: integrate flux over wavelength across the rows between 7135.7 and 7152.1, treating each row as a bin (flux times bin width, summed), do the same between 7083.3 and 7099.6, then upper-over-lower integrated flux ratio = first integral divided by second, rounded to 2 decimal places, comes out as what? 1.00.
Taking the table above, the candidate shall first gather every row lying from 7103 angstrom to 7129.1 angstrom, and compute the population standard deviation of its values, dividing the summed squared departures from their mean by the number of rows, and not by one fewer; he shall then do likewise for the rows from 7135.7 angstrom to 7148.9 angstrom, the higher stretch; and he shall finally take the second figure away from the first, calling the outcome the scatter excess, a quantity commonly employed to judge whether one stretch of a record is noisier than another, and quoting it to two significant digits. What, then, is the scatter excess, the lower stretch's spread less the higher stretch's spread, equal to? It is -0.14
